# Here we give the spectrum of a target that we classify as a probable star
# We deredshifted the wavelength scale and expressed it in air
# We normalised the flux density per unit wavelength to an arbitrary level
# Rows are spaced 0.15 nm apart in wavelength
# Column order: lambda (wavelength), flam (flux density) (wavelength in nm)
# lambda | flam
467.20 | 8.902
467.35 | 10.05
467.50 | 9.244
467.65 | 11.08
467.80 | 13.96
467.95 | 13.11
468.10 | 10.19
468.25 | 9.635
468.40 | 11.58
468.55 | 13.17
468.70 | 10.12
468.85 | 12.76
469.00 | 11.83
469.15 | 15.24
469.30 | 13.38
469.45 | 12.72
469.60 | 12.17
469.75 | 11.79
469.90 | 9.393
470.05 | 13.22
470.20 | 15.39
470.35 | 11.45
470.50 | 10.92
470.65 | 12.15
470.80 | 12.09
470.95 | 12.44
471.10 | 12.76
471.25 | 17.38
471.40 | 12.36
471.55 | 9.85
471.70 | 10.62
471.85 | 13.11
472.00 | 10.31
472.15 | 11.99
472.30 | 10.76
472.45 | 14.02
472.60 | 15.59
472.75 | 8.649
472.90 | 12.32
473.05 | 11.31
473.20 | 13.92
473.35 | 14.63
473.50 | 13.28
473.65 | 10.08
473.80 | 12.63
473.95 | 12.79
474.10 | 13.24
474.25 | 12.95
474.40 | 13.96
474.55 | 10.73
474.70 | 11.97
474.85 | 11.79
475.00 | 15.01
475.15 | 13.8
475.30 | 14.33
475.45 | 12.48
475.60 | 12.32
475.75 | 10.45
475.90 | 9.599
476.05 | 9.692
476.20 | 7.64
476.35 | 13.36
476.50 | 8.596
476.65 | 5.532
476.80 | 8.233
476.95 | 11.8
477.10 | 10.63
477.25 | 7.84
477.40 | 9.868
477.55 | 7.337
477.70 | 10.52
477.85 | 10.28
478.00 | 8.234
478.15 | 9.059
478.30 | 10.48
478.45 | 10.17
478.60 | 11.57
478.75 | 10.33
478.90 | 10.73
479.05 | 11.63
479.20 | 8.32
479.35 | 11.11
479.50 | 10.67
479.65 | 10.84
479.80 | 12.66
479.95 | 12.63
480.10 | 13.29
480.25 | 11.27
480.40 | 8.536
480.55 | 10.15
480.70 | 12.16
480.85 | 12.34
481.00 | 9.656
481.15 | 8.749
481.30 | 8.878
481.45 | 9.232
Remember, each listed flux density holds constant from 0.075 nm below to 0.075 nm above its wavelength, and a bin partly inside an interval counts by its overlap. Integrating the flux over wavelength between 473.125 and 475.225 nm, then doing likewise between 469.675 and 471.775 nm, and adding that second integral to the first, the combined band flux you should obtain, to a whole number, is 53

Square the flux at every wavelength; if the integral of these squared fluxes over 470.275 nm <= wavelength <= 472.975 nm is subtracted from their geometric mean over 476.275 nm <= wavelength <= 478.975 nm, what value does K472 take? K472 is -319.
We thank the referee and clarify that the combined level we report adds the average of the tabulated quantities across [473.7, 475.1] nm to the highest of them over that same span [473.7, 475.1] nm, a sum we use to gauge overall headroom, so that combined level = 27.8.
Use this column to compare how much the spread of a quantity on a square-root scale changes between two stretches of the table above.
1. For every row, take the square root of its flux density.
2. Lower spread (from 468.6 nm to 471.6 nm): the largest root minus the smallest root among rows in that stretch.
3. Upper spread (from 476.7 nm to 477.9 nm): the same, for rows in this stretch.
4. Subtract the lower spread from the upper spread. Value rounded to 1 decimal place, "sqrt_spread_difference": -0.4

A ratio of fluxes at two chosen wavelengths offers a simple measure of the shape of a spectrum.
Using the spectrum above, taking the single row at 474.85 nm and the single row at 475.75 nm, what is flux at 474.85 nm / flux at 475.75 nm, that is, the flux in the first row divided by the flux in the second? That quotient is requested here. 1.1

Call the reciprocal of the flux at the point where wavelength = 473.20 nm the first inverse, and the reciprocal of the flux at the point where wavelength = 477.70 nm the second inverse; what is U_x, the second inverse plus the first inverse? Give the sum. 0.167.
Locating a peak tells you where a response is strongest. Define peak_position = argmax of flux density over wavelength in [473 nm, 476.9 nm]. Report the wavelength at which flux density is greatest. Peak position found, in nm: 475.00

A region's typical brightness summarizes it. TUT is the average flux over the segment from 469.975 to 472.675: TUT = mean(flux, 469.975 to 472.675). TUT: 12.6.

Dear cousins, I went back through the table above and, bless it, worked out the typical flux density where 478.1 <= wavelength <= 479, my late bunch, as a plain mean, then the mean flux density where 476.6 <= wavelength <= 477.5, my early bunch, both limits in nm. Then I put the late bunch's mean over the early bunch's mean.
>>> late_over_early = 1.16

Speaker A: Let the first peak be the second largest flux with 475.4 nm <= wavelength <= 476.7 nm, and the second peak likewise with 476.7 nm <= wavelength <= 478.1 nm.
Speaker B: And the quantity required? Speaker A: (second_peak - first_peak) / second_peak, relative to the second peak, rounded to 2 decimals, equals -0.17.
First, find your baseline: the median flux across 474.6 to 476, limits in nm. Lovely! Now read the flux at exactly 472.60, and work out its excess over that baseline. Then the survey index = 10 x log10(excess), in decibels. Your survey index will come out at 5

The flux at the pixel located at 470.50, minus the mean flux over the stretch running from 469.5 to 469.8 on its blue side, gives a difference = -1.1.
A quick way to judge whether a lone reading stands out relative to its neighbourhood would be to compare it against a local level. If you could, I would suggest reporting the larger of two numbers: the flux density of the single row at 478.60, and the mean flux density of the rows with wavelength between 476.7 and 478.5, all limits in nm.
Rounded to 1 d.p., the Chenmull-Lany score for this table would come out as 11.6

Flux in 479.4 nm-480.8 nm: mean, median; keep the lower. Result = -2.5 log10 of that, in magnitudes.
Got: -2.63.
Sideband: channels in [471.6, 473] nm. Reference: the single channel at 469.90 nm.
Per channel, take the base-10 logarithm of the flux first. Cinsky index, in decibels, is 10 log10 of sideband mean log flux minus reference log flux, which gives -10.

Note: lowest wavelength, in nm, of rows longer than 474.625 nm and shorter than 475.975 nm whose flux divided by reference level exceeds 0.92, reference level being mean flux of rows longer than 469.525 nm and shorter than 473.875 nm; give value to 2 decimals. 474.70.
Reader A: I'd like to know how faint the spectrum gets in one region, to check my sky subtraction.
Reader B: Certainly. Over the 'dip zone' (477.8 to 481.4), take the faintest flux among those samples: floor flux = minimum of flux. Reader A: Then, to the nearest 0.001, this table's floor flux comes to 8.234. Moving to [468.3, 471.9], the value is 9.393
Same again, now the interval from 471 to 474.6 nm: 8.649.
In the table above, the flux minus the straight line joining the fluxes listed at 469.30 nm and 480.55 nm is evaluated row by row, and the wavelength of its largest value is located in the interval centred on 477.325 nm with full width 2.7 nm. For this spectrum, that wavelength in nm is 476.35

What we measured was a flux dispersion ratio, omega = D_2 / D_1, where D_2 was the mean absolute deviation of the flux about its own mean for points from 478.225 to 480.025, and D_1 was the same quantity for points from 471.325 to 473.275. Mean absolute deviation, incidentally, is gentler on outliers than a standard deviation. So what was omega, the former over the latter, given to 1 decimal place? 0.5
